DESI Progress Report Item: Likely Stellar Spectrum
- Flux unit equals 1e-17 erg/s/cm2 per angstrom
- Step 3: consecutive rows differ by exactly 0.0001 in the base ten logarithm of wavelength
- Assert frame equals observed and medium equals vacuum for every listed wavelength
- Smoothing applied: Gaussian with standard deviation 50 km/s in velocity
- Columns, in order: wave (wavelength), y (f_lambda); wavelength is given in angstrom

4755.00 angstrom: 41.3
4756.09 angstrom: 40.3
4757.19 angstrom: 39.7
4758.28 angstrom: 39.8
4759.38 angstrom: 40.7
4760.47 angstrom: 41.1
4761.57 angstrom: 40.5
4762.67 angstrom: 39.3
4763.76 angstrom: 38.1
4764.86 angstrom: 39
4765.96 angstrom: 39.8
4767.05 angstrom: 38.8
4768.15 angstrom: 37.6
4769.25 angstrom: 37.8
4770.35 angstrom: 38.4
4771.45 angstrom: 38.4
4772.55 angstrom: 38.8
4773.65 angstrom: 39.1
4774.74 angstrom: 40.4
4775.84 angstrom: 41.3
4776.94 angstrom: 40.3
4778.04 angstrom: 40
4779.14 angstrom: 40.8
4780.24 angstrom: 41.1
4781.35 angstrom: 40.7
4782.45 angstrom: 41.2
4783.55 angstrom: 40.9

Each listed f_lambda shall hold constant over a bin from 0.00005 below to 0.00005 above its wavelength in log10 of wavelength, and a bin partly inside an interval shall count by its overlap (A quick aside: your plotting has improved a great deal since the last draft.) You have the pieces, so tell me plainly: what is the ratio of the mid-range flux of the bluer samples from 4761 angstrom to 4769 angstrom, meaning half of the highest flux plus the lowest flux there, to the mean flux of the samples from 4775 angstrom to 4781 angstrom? 0.96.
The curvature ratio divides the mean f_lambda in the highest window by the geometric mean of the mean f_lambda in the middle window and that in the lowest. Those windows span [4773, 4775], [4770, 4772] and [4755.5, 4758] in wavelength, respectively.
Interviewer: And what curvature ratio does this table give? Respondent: 1.01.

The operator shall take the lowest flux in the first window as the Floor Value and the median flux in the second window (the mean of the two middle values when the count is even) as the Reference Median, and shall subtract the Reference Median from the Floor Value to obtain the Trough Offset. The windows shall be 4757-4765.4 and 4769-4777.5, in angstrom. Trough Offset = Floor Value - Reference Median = -1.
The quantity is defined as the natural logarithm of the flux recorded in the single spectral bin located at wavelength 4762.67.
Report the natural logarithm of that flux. 3.67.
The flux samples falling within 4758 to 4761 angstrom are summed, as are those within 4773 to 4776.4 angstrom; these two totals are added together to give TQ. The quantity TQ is 242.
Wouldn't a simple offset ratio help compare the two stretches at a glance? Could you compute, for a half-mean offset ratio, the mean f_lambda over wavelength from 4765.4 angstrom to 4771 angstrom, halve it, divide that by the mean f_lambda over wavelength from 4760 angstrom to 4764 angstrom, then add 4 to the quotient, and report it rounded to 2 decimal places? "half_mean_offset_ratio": 4.48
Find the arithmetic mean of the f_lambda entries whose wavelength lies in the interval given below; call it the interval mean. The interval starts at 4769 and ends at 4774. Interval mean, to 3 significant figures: 38.5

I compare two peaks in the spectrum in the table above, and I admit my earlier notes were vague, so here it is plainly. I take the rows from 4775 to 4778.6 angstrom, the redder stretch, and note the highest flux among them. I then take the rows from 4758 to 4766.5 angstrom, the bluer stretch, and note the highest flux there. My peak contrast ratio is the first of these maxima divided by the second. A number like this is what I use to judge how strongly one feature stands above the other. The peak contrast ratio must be 1.00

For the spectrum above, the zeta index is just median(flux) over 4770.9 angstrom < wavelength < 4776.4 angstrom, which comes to 39.1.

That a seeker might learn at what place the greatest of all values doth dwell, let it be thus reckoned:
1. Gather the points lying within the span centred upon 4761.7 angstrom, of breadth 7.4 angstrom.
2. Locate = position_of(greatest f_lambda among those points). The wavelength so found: 4760.47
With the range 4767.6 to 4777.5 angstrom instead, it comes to 4775.84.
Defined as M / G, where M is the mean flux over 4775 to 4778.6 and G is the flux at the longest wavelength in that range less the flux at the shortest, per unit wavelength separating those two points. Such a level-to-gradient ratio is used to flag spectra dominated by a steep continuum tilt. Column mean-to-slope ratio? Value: -69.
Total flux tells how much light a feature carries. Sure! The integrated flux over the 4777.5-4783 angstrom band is 224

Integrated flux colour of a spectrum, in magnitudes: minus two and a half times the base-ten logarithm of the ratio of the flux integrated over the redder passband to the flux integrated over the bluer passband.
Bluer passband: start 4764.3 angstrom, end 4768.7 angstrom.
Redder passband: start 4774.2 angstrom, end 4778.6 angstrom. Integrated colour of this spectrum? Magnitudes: -0.05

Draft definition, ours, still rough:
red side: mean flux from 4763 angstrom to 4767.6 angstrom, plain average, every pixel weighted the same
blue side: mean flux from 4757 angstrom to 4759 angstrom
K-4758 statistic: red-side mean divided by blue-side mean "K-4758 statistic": 0.98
